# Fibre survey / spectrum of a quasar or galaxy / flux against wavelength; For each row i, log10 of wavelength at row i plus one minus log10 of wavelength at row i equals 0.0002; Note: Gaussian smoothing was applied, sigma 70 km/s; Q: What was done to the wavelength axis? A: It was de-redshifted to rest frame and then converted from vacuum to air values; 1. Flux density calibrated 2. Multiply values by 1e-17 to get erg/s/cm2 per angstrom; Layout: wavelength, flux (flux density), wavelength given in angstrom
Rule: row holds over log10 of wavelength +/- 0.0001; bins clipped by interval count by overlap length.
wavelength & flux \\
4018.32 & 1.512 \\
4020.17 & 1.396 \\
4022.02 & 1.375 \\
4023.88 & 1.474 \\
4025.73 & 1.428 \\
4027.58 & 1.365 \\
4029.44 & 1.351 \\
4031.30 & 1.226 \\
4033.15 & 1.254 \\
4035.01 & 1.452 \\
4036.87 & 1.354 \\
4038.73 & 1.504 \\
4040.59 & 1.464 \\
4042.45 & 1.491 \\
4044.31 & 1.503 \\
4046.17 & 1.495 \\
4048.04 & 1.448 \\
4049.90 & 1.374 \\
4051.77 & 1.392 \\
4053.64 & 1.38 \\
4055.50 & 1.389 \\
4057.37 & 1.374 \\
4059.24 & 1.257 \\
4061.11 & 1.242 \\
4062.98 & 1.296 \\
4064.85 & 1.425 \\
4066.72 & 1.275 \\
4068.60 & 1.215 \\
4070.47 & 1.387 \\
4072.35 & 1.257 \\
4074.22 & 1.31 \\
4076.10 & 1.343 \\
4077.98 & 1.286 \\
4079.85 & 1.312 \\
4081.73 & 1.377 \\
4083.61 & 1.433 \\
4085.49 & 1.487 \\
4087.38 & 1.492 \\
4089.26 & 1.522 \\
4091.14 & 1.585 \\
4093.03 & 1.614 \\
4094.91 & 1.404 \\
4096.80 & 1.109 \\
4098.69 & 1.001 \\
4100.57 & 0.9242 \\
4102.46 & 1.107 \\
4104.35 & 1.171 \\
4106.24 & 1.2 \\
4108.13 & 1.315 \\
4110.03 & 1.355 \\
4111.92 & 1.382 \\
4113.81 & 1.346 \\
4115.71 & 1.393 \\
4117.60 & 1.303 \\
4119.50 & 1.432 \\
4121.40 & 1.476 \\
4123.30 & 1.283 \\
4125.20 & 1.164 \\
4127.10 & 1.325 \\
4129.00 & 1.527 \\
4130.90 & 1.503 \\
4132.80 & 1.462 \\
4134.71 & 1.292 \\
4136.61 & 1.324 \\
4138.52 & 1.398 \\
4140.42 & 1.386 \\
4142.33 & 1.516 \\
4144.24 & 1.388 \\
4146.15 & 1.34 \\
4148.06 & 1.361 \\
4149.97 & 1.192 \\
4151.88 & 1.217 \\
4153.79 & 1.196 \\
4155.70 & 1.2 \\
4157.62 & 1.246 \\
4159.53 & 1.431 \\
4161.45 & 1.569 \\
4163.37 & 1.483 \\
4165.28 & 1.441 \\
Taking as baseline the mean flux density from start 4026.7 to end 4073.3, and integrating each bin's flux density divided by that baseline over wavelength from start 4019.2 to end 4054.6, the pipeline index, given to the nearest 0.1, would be 36.4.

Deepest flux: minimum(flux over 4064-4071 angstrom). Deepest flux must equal 1.215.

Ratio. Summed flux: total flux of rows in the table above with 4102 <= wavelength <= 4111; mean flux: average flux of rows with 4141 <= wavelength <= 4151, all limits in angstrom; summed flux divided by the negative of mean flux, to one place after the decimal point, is -4.5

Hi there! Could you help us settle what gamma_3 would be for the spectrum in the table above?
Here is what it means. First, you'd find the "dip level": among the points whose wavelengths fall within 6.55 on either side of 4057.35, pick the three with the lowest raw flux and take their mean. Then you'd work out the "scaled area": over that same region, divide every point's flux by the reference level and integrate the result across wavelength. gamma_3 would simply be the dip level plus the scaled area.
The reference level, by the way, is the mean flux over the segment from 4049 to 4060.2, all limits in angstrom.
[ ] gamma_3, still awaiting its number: 14.1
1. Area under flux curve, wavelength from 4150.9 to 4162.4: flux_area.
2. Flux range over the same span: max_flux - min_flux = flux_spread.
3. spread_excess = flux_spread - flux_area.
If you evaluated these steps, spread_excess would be -14.7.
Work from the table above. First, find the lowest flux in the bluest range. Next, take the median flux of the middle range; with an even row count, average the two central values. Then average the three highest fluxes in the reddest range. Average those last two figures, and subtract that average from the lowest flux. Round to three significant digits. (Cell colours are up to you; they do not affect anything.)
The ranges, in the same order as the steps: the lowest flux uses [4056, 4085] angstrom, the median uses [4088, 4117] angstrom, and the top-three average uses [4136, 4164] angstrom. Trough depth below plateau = -0.219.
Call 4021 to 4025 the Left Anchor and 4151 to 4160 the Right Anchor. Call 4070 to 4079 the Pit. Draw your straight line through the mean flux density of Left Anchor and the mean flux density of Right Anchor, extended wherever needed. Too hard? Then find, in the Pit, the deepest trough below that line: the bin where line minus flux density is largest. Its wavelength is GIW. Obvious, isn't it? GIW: 4072.35 angstrom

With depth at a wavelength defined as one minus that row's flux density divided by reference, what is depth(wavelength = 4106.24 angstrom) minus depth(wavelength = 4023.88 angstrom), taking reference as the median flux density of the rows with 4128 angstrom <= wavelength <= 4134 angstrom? 0.18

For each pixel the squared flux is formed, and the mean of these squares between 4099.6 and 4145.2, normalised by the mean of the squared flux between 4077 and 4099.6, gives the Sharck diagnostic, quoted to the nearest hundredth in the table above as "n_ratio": 0.92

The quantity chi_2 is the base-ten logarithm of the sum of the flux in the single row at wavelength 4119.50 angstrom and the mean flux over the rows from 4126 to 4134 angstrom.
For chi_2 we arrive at 0.46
